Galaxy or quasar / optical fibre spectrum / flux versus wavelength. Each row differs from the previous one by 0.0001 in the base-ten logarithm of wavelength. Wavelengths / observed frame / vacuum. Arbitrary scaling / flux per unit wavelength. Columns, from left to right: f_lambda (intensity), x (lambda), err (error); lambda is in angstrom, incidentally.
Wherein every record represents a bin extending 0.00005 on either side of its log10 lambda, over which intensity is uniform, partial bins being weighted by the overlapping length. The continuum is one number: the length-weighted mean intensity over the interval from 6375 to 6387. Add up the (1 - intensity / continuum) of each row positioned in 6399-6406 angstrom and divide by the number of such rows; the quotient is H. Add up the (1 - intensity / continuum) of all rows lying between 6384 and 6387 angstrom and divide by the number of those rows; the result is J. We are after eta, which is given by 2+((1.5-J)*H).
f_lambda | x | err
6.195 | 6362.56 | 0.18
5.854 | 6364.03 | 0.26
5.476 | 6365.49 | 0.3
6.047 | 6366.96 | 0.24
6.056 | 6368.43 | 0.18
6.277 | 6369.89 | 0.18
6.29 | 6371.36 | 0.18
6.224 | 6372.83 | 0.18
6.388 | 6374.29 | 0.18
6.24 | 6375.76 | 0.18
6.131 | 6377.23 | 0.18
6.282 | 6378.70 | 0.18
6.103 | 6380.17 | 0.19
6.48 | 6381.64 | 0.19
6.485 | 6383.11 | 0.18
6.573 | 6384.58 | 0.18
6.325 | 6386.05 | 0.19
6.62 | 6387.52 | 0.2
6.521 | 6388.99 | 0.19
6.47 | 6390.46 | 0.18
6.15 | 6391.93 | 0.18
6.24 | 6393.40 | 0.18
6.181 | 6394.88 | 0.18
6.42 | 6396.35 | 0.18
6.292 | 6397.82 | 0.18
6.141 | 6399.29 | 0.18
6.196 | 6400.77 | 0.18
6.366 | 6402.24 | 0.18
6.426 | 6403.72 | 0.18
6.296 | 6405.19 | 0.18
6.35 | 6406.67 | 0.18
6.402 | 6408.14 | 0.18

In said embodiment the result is 2.01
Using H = 0.007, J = -0.019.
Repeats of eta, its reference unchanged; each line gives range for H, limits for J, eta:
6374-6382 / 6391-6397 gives 2.01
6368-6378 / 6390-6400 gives 2.02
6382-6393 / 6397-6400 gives 1.97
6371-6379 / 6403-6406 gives 2.02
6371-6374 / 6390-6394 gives 2.02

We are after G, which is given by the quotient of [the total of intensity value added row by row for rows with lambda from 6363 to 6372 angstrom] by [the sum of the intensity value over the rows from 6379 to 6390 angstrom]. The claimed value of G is 0.8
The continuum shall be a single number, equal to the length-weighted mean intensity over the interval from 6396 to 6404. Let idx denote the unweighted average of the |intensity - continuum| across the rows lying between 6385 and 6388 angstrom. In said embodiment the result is 0.18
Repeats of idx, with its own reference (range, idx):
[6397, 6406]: 0.08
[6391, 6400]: 0.10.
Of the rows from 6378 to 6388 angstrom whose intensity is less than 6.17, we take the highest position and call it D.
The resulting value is 6380.17 angstrom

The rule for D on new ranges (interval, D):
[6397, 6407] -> 6399.29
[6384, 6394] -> 6391.93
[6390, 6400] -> 6399.29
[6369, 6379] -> 6377.23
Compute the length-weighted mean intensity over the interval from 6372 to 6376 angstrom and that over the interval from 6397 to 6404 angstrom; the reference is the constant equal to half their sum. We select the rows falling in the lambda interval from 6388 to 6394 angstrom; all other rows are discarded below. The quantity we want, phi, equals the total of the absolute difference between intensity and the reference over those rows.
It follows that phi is 0.60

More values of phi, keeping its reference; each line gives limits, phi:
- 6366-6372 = 0.48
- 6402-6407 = 0.30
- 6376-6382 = 0.53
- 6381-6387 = 0.73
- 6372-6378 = 0.36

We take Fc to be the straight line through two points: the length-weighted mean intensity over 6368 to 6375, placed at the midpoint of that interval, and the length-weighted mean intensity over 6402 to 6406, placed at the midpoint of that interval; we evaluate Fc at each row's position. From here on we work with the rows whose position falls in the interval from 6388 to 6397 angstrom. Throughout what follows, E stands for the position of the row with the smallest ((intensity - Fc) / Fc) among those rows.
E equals 6391.93 angstrom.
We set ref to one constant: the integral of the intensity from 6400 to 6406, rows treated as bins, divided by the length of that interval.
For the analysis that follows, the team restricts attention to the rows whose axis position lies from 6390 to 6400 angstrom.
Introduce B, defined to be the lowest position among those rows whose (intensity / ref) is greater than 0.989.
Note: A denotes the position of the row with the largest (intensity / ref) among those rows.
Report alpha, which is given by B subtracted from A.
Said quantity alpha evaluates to 0.0 angstrom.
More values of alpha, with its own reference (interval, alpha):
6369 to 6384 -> 13.2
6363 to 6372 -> 1.5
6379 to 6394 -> 5.9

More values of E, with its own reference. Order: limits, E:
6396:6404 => 6399.29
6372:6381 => 6380.17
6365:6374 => 6365.49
